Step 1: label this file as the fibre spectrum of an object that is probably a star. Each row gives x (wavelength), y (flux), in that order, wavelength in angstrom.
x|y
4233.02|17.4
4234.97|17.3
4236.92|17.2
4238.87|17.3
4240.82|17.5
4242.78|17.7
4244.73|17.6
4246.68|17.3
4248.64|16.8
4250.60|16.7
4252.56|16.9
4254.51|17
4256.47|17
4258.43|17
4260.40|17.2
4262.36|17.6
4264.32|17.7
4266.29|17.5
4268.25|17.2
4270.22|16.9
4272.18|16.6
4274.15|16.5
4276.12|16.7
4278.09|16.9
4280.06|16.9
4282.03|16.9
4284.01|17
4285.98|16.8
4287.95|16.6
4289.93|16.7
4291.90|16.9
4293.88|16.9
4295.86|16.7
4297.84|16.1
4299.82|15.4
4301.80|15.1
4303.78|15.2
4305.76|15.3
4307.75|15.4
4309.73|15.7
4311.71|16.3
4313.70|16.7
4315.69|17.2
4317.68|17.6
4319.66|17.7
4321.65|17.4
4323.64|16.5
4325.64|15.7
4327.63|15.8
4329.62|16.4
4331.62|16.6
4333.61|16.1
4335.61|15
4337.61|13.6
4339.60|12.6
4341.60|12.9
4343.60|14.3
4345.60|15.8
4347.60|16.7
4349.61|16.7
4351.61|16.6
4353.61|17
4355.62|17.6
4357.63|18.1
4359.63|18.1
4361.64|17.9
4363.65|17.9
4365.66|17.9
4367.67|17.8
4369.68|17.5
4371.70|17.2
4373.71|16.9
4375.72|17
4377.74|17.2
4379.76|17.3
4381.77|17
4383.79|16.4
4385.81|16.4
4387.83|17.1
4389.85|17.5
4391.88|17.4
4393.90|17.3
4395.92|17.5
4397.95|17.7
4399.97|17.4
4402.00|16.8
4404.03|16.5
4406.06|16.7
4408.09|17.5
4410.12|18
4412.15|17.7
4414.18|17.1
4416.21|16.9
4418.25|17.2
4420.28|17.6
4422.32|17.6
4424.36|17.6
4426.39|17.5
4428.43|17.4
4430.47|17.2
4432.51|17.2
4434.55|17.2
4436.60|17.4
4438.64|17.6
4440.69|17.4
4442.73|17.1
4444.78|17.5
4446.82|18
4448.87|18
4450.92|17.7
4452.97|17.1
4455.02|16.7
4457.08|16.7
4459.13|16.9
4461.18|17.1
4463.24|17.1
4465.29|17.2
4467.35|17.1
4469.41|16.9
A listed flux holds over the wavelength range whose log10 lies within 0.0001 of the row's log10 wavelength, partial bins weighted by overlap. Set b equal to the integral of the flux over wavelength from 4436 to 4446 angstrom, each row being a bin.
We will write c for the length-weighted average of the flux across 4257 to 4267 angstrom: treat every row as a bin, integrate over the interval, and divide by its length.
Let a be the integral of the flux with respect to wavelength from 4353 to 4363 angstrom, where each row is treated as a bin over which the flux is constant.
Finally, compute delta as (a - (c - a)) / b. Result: 1.94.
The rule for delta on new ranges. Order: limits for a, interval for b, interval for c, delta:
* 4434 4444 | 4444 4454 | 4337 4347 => 1.88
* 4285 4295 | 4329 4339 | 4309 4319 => 2.07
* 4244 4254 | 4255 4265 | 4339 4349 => 1.89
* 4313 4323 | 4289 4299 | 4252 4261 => 1.98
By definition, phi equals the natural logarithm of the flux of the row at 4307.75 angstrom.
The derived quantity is 2.73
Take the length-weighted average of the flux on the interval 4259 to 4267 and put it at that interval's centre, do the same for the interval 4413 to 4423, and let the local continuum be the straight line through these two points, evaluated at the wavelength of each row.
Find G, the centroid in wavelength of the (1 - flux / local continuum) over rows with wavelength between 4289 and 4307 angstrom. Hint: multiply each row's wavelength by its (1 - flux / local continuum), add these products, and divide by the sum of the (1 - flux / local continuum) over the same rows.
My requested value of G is 4300.3 angstrom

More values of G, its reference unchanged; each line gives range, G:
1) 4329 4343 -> 4337.9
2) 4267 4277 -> 4273.0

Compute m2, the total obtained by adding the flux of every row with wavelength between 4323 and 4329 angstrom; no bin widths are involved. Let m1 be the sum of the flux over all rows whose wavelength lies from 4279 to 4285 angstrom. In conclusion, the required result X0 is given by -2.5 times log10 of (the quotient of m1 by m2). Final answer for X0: -0.062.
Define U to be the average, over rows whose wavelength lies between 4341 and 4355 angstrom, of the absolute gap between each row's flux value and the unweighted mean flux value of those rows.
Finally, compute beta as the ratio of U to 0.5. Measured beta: 2.42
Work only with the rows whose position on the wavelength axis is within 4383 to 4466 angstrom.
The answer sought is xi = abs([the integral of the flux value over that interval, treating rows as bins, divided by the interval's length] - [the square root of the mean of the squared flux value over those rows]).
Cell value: 0.002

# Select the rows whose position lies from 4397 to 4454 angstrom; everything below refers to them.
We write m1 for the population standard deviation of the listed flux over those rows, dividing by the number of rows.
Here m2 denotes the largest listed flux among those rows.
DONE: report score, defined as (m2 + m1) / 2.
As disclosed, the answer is 9.19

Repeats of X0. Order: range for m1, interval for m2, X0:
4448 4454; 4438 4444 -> -0.014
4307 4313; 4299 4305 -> -0.040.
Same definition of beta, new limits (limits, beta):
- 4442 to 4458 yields 0.90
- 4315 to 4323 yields 0.35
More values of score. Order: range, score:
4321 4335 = 8.97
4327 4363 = 9.87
